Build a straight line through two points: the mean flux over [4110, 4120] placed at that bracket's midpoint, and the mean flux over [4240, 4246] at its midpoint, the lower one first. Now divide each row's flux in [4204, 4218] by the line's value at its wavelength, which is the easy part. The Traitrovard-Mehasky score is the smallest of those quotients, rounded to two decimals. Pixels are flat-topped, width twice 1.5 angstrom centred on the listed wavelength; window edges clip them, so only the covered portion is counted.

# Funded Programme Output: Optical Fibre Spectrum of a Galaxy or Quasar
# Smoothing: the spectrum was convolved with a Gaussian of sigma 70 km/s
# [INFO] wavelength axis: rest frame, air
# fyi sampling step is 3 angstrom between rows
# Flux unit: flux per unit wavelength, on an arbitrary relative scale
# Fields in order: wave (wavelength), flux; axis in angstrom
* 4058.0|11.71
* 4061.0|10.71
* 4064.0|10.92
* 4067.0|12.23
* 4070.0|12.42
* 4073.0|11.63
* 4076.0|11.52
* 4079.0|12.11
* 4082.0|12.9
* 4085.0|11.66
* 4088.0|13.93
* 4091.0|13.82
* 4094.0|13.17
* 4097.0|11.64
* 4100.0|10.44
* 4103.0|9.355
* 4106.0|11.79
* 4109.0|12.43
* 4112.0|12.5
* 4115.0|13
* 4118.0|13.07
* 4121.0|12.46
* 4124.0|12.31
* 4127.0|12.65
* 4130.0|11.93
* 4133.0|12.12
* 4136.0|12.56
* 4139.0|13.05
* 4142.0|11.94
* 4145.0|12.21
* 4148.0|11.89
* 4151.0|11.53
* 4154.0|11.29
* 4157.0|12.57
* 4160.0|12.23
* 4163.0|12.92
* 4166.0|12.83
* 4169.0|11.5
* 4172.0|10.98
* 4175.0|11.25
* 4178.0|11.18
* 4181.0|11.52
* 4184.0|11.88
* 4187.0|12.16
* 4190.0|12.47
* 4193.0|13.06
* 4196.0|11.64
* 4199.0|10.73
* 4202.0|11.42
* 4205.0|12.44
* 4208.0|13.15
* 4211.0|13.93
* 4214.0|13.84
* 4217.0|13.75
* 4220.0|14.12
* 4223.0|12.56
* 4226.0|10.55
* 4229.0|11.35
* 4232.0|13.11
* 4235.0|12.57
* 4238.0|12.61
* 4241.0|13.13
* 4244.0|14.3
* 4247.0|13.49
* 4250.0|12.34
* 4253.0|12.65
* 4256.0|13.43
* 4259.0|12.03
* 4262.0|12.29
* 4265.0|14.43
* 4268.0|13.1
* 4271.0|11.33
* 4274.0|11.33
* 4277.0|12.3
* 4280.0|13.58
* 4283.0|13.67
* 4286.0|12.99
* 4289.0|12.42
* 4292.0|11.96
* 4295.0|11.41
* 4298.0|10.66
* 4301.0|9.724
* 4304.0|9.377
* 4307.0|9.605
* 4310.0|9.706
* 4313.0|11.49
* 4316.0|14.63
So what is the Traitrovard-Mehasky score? 0.92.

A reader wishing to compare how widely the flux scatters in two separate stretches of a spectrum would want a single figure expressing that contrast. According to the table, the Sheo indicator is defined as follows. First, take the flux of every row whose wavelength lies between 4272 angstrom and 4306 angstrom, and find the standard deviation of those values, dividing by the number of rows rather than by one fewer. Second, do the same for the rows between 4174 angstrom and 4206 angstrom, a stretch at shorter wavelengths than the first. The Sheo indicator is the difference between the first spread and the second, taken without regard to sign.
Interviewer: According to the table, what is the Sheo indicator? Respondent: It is 0.72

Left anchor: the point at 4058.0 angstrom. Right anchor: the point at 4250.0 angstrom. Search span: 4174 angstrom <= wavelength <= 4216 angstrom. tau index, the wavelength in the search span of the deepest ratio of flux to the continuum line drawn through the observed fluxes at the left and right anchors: 4199.0 angstrom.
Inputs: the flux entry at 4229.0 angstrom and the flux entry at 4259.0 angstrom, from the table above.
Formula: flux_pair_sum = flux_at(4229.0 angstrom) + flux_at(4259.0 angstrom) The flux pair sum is 23.4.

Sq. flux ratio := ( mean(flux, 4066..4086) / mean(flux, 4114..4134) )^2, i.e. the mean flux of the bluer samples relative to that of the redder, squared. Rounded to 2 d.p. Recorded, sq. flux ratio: 0.93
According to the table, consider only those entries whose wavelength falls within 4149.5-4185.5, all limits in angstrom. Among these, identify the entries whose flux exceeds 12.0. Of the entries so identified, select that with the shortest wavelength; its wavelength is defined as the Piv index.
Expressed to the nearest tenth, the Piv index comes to 4157.0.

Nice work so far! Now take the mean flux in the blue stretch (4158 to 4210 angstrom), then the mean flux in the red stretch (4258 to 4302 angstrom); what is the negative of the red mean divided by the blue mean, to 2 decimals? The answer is -1.02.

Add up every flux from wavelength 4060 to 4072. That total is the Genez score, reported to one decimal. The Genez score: 46.3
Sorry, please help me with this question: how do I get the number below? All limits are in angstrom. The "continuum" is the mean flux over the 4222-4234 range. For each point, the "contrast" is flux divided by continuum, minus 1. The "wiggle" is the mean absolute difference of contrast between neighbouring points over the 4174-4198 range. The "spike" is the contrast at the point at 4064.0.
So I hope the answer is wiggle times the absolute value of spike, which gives 0.0033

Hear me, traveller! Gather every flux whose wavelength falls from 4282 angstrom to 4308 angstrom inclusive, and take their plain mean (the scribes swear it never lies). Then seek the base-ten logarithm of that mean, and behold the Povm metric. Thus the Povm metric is 1.05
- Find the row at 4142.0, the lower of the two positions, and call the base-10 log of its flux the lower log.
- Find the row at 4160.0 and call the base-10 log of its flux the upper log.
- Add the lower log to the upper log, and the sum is 2.16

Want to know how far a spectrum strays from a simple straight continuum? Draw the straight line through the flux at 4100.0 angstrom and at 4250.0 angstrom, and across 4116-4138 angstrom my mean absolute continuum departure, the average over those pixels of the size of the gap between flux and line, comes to 1.7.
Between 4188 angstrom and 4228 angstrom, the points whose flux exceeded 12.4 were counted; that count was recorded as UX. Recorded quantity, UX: 9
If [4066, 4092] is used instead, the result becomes 4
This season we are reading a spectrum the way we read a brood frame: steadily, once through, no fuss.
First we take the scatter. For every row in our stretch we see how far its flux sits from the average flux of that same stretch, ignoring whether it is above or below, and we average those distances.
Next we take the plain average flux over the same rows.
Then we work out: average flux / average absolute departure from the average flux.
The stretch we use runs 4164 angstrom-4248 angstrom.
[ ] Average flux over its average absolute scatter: 14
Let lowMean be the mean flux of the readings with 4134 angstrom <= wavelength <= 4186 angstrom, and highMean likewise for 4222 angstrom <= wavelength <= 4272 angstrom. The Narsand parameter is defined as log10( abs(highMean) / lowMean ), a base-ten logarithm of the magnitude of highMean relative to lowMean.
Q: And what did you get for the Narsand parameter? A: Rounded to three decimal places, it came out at 0.025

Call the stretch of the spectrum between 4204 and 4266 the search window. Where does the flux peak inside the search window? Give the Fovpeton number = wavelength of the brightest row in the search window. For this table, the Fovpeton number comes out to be 4265.0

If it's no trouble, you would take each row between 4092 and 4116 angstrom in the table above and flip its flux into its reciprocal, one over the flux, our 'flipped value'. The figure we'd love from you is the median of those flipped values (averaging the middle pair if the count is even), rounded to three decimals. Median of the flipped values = 0.083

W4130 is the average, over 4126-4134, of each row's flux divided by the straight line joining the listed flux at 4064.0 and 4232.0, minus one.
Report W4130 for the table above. 0.04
